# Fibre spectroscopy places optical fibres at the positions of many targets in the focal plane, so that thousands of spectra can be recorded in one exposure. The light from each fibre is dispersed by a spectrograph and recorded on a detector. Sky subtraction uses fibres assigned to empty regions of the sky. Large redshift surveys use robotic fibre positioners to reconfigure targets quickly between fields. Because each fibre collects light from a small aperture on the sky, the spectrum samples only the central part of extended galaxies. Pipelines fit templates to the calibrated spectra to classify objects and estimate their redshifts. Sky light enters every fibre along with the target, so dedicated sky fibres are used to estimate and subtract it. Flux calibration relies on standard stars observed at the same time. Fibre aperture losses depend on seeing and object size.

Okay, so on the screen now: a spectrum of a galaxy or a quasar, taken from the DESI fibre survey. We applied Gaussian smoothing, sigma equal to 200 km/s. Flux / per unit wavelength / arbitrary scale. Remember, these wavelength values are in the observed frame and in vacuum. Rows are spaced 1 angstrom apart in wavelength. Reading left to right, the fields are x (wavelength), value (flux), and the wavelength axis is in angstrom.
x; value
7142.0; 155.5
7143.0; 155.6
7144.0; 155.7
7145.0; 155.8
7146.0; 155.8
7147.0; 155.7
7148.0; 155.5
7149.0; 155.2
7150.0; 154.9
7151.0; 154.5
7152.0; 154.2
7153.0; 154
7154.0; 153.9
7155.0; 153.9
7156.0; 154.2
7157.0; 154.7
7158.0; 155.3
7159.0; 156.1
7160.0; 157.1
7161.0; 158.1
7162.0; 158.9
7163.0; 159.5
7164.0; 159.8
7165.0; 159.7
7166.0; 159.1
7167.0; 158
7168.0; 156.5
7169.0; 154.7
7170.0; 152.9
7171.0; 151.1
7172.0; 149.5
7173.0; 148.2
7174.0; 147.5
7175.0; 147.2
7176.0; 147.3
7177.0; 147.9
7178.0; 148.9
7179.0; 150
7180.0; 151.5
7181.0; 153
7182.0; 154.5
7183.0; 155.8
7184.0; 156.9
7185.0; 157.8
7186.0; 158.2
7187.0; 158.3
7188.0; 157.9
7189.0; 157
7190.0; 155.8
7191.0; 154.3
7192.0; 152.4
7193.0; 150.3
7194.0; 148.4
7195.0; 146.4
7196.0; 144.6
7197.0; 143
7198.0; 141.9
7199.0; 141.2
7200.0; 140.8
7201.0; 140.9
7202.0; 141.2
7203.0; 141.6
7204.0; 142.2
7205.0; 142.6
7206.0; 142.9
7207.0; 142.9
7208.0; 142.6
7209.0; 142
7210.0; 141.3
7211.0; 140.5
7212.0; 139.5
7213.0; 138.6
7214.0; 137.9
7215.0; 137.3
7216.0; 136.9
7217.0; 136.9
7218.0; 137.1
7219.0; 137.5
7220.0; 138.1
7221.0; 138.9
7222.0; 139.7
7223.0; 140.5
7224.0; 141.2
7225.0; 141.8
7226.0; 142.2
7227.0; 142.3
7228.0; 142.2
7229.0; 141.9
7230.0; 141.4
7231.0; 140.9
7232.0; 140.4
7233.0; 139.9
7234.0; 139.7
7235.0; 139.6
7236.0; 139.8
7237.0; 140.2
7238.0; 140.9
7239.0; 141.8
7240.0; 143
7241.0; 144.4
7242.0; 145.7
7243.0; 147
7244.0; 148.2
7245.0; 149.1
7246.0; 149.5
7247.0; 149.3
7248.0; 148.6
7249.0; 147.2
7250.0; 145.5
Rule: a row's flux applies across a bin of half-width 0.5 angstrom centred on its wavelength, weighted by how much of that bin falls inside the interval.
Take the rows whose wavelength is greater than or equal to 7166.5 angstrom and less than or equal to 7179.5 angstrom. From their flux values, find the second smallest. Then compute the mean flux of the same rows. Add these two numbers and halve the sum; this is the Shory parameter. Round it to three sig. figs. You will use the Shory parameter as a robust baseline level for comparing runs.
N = 149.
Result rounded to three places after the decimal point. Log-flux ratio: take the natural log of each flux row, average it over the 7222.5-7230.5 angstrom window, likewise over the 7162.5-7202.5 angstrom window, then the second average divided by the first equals 1.013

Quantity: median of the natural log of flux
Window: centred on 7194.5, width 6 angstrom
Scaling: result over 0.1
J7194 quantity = 49.93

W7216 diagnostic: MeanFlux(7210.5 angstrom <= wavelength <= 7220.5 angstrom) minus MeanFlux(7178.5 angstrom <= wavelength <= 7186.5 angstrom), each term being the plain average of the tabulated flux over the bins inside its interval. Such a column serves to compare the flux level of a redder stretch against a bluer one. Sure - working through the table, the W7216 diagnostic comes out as -17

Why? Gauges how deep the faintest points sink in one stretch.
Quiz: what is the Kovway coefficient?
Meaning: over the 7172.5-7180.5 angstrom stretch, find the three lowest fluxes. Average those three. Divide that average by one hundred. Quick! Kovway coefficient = 1.47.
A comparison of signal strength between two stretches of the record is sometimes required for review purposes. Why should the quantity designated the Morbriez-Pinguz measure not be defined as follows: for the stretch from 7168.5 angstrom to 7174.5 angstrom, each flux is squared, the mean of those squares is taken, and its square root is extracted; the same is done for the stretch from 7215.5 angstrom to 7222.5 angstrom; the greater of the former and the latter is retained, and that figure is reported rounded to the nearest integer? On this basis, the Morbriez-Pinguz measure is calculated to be 151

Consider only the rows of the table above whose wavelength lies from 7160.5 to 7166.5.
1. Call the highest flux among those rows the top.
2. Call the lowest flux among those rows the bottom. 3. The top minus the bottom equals 2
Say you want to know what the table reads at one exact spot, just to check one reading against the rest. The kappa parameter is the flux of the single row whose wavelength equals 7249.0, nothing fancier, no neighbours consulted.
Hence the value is 147.2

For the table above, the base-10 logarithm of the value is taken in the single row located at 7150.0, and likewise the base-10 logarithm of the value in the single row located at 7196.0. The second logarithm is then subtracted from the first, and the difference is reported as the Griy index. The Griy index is 0.030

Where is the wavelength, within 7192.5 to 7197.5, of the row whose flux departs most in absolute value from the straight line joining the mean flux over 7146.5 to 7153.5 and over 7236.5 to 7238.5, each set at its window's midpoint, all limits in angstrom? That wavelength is 7197.0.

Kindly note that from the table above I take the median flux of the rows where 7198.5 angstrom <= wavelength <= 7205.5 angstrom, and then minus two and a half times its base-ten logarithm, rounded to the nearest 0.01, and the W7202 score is -5.37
